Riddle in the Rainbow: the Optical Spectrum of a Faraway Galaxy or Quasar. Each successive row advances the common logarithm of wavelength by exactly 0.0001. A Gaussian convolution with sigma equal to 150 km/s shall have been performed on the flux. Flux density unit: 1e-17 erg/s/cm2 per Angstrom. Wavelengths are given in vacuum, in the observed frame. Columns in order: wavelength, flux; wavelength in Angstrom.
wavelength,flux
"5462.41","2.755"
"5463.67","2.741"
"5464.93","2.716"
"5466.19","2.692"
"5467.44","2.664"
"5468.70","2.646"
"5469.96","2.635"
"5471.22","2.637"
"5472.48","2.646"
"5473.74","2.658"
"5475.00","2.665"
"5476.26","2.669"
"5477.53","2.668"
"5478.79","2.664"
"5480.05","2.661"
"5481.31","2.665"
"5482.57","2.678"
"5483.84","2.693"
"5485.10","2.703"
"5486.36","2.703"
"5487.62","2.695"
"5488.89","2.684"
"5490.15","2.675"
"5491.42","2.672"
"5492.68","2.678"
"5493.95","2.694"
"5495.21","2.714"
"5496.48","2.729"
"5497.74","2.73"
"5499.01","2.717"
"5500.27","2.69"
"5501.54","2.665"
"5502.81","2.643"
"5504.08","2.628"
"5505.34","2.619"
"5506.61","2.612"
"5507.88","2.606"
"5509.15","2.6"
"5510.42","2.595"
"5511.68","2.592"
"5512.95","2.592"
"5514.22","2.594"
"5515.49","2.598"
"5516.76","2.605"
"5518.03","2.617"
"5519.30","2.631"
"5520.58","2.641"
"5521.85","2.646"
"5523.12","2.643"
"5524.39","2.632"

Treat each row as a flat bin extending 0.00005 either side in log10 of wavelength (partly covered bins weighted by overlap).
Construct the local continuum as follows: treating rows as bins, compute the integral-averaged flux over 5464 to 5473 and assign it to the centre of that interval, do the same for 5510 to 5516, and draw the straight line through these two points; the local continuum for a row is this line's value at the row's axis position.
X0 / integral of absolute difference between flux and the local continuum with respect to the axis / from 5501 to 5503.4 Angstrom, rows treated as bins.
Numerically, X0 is 0.10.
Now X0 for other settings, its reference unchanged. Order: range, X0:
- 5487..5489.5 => 0.13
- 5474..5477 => 0.03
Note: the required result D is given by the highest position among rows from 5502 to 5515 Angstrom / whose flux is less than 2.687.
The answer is 5514.22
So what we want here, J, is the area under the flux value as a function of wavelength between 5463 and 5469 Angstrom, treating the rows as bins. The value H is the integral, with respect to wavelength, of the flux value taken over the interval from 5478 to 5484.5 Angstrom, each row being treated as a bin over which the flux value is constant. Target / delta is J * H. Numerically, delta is 281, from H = 17.4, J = 16.2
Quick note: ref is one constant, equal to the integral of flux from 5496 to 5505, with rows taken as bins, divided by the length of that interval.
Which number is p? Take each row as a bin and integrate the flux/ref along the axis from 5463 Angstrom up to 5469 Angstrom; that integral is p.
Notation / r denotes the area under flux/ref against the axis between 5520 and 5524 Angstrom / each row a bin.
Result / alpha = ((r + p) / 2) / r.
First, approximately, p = 6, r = 3.9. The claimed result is 1.26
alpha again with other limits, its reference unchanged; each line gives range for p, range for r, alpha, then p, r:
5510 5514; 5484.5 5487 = 1.27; 4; 2.5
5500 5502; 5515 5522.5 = 0.64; 2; 7.3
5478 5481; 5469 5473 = 0.88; 3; 3.9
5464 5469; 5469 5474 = 1.01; 5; 4.9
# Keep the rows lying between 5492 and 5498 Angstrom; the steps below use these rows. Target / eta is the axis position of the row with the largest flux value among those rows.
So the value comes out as 5497.74 Angstrom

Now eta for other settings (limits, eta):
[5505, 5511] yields 5505.34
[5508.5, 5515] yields 5509.15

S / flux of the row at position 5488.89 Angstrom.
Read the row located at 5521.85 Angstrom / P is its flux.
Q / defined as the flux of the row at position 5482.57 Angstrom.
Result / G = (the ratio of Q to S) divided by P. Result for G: 0.377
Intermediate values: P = 2.646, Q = 2.678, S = 2.684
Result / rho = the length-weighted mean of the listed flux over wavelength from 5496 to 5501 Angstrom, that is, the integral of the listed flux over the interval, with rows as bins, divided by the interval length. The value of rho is 2.718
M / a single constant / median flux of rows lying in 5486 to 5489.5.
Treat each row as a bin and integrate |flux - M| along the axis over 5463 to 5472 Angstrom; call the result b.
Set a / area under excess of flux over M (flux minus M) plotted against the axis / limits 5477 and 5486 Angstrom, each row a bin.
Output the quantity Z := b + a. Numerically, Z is 0.18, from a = -0.16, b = 0.35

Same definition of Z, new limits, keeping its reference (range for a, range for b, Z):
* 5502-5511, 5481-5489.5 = -0.63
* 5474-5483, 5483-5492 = -0.16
